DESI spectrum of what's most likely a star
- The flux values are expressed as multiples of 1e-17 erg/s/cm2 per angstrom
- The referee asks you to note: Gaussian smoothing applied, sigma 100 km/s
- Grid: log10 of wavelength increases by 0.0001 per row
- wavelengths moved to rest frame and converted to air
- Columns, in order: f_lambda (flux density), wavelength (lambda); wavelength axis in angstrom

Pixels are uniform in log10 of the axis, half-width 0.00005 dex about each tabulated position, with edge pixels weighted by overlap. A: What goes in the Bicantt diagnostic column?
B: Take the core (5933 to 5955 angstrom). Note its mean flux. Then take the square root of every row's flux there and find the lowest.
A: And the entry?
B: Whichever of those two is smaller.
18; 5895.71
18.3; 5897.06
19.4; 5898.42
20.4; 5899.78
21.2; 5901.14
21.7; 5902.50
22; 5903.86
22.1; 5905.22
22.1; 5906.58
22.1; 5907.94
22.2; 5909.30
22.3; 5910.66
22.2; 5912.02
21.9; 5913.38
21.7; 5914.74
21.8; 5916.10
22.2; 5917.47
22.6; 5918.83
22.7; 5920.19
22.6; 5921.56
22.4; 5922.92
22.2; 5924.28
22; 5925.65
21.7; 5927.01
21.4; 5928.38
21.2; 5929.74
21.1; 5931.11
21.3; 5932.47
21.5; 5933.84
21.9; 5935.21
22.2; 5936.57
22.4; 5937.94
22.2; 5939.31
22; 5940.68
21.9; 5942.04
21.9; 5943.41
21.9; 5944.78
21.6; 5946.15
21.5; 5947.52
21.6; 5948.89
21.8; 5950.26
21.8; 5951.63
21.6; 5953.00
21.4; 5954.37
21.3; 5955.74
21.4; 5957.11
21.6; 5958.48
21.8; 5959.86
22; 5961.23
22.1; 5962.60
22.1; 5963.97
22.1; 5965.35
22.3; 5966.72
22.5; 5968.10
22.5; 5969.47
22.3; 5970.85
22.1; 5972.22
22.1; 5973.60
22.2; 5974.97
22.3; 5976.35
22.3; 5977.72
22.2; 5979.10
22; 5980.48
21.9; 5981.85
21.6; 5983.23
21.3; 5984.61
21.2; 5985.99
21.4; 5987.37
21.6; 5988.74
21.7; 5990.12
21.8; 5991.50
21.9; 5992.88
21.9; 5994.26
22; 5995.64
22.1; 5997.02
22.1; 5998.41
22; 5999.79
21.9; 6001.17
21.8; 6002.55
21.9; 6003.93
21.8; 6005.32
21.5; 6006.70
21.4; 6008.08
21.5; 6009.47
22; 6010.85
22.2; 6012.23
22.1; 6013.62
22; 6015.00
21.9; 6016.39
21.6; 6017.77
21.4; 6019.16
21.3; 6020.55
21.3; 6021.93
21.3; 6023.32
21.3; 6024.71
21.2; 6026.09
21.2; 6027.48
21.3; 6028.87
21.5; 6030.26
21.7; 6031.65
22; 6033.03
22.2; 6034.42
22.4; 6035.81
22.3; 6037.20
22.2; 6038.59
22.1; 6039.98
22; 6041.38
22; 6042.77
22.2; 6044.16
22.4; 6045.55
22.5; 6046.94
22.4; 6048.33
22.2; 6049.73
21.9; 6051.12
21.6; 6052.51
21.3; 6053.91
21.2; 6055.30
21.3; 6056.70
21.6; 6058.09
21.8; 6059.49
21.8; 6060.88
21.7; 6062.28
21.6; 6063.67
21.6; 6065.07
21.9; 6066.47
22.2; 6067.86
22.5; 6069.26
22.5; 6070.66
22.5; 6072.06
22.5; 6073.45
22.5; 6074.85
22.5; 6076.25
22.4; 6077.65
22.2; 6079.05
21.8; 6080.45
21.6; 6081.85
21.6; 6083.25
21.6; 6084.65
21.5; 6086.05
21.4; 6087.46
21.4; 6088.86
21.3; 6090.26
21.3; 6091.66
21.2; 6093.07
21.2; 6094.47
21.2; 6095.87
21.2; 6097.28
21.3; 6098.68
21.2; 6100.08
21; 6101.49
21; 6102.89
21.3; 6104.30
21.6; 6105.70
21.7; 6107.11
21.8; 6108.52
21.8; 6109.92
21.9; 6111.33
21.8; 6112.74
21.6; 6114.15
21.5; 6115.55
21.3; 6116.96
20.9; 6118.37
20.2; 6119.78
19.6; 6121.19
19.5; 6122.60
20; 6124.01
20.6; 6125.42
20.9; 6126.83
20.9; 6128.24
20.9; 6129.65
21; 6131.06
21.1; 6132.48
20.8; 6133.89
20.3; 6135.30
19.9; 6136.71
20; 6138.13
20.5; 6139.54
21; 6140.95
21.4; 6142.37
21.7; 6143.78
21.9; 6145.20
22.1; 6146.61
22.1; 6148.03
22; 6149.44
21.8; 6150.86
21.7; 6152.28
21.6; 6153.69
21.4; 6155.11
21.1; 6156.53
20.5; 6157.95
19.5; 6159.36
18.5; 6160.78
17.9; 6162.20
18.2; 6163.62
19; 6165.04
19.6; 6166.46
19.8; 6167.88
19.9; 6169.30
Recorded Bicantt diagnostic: 4.63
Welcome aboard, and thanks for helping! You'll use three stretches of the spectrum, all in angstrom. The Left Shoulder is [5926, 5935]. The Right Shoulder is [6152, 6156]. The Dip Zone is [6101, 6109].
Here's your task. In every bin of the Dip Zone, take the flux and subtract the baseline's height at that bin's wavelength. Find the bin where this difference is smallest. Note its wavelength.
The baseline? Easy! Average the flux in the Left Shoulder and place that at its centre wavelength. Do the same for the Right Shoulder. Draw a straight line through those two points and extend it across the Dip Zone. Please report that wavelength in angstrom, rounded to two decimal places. 6102.89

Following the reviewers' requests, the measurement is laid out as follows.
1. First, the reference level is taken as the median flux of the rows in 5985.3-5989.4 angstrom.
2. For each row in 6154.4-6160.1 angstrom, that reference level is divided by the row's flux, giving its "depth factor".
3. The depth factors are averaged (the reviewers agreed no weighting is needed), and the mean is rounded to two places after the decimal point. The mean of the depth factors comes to 1.04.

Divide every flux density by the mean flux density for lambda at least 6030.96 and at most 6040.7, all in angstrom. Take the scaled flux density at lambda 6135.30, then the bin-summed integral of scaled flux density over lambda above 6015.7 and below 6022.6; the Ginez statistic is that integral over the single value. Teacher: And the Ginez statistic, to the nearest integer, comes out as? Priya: 7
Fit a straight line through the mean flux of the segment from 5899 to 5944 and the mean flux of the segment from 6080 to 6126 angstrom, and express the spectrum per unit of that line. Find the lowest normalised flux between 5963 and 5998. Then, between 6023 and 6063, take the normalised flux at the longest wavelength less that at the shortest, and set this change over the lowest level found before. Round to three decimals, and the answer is 0.026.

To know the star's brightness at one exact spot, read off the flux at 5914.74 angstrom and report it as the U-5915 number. 21.7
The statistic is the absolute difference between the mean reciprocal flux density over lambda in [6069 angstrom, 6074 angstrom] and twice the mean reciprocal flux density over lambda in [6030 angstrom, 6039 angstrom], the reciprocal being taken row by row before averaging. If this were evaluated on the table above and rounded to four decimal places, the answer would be 0.0463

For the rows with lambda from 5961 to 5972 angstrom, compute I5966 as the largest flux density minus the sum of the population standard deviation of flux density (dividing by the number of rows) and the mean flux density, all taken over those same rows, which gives 0.08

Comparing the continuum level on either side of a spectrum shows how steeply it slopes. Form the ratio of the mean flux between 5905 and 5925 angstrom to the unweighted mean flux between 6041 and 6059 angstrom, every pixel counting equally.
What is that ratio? 1.01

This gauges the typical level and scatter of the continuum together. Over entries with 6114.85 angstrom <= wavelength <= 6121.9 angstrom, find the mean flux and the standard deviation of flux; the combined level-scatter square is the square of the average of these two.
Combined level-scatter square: 115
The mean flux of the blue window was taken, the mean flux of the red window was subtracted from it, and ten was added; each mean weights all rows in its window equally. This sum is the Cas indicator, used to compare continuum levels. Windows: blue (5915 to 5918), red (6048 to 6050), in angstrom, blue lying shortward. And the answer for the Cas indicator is 9.7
